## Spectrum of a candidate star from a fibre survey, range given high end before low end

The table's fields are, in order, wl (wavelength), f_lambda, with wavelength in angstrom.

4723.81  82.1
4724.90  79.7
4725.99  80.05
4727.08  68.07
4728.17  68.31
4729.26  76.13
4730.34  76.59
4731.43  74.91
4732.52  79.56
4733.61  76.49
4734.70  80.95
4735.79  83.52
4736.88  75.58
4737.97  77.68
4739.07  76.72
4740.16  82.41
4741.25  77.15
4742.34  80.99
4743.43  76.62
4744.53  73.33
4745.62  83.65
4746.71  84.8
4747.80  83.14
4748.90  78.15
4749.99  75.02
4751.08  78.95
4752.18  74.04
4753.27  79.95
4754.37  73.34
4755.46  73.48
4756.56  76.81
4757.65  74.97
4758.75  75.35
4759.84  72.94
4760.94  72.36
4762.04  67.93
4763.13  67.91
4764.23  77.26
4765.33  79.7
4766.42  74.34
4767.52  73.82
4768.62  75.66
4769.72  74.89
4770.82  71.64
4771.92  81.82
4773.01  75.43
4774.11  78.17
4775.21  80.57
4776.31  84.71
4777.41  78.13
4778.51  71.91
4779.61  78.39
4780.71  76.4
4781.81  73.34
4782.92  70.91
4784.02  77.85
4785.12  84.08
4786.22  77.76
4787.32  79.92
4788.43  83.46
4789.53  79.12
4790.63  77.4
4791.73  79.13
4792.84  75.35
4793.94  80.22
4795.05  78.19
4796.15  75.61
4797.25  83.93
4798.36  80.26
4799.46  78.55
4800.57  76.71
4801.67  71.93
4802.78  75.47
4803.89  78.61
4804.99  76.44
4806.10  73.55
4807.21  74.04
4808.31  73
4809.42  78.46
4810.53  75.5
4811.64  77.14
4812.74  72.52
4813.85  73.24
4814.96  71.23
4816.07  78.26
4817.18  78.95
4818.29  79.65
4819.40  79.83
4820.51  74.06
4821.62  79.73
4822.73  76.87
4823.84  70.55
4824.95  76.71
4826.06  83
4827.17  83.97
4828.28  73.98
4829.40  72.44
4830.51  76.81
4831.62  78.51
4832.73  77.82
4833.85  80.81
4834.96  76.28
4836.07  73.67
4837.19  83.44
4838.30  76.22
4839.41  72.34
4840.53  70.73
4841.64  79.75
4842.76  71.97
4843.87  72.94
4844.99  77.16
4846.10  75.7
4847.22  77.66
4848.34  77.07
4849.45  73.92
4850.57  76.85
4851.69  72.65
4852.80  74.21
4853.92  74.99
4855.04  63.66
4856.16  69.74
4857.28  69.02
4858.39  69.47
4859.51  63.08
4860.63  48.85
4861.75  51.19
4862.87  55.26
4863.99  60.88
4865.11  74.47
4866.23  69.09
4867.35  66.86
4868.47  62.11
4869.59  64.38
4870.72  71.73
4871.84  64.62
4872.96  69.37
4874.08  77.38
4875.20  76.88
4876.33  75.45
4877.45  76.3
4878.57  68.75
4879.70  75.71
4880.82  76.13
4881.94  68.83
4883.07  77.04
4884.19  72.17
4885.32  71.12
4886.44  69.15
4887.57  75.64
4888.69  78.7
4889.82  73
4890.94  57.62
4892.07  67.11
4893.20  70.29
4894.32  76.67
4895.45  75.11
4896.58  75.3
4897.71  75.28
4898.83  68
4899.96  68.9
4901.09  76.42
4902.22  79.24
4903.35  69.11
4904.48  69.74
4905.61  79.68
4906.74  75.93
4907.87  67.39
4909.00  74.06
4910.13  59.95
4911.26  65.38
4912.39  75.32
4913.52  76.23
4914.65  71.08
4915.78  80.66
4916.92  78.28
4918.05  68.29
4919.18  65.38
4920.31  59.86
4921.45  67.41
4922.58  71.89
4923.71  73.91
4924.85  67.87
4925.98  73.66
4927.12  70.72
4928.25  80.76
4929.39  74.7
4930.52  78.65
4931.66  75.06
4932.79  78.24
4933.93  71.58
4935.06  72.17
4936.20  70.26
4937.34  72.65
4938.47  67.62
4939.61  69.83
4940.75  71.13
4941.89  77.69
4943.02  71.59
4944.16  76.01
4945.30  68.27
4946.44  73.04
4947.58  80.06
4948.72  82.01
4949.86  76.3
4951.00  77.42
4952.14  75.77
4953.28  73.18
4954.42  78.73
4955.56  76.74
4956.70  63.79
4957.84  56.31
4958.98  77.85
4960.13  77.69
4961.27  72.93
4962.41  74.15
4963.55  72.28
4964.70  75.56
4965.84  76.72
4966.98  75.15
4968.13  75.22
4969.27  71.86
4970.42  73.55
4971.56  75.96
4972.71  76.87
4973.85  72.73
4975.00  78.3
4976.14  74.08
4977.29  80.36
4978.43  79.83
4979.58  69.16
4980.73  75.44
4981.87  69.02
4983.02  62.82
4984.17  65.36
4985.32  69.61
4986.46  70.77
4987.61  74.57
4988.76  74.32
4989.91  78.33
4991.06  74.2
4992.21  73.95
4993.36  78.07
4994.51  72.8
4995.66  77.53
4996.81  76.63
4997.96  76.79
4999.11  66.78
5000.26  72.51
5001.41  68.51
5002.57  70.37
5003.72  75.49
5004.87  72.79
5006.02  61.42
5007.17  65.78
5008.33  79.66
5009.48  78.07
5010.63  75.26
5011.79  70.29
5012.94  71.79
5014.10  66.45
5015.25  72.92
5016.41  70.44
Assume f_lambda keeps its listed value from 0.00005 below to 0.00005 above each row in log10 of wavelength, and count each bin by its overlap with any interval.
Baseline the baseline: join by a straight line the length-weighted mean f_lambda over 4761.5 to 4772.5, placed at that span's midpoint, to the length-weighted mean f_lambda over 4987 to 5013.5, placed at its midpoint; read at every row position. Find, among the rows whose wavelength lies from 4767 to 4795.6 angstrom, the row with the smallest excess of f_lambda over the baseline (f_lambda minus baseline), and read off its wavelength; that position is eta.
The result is 4782.92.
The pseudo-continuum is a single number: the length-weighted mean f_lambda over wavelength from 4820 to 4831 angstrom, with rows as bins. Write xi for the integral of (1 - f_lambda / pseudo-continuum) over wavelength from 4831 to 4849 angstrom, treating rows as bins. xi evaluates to 0.1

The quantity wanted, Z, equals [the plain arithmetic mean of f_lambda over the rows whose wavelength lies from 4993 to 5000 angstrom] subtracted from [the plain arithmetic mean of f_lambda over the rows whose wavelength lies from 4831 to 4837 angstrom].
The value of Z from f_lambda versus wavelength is 3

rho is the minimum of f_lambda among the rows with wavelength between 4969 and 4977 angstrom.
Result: 71.86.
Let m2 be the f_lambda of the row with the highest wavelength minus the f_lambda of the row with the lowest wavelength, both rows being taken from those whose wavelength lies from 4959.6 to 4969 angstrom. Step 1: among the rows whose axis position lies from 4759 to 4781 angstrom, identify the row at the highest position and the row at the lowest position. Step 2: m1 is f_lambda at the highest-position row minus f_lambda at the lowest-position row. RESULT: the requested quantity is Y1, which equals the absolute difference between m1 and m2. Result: 6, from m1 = 3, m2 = -2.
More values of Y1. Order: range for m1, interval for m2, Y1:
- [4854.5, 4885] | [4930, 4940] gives 17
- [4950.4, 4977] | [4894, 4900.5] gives 4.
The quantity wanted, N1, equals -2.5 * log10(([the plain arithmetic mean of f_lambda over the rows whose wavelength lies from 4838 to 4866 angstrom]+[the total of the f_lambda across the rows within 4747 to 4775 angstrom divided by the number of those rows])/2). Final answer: -4.65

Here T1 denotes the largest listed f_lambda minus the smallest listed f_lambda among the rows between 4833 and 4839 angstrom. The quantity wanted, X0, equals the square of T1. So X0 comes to 95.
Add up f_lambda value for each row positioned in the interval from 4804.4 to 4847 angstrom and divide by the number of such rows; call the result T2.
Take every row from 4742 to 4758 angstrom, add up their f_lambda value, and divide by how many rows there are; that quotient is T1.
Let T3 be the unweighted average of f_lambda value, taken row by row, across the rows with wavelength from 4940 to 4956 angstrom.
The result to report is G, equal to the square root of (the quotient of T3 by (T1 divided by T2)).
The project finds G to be 8.60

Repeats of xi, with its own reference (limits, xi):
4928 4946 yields 0.8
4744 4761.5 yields 0.0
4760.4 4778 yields 0.2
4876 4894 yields 1.1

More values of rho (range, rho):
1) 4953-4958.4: 56.31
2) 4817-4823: 74.06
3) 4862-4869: 55.26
